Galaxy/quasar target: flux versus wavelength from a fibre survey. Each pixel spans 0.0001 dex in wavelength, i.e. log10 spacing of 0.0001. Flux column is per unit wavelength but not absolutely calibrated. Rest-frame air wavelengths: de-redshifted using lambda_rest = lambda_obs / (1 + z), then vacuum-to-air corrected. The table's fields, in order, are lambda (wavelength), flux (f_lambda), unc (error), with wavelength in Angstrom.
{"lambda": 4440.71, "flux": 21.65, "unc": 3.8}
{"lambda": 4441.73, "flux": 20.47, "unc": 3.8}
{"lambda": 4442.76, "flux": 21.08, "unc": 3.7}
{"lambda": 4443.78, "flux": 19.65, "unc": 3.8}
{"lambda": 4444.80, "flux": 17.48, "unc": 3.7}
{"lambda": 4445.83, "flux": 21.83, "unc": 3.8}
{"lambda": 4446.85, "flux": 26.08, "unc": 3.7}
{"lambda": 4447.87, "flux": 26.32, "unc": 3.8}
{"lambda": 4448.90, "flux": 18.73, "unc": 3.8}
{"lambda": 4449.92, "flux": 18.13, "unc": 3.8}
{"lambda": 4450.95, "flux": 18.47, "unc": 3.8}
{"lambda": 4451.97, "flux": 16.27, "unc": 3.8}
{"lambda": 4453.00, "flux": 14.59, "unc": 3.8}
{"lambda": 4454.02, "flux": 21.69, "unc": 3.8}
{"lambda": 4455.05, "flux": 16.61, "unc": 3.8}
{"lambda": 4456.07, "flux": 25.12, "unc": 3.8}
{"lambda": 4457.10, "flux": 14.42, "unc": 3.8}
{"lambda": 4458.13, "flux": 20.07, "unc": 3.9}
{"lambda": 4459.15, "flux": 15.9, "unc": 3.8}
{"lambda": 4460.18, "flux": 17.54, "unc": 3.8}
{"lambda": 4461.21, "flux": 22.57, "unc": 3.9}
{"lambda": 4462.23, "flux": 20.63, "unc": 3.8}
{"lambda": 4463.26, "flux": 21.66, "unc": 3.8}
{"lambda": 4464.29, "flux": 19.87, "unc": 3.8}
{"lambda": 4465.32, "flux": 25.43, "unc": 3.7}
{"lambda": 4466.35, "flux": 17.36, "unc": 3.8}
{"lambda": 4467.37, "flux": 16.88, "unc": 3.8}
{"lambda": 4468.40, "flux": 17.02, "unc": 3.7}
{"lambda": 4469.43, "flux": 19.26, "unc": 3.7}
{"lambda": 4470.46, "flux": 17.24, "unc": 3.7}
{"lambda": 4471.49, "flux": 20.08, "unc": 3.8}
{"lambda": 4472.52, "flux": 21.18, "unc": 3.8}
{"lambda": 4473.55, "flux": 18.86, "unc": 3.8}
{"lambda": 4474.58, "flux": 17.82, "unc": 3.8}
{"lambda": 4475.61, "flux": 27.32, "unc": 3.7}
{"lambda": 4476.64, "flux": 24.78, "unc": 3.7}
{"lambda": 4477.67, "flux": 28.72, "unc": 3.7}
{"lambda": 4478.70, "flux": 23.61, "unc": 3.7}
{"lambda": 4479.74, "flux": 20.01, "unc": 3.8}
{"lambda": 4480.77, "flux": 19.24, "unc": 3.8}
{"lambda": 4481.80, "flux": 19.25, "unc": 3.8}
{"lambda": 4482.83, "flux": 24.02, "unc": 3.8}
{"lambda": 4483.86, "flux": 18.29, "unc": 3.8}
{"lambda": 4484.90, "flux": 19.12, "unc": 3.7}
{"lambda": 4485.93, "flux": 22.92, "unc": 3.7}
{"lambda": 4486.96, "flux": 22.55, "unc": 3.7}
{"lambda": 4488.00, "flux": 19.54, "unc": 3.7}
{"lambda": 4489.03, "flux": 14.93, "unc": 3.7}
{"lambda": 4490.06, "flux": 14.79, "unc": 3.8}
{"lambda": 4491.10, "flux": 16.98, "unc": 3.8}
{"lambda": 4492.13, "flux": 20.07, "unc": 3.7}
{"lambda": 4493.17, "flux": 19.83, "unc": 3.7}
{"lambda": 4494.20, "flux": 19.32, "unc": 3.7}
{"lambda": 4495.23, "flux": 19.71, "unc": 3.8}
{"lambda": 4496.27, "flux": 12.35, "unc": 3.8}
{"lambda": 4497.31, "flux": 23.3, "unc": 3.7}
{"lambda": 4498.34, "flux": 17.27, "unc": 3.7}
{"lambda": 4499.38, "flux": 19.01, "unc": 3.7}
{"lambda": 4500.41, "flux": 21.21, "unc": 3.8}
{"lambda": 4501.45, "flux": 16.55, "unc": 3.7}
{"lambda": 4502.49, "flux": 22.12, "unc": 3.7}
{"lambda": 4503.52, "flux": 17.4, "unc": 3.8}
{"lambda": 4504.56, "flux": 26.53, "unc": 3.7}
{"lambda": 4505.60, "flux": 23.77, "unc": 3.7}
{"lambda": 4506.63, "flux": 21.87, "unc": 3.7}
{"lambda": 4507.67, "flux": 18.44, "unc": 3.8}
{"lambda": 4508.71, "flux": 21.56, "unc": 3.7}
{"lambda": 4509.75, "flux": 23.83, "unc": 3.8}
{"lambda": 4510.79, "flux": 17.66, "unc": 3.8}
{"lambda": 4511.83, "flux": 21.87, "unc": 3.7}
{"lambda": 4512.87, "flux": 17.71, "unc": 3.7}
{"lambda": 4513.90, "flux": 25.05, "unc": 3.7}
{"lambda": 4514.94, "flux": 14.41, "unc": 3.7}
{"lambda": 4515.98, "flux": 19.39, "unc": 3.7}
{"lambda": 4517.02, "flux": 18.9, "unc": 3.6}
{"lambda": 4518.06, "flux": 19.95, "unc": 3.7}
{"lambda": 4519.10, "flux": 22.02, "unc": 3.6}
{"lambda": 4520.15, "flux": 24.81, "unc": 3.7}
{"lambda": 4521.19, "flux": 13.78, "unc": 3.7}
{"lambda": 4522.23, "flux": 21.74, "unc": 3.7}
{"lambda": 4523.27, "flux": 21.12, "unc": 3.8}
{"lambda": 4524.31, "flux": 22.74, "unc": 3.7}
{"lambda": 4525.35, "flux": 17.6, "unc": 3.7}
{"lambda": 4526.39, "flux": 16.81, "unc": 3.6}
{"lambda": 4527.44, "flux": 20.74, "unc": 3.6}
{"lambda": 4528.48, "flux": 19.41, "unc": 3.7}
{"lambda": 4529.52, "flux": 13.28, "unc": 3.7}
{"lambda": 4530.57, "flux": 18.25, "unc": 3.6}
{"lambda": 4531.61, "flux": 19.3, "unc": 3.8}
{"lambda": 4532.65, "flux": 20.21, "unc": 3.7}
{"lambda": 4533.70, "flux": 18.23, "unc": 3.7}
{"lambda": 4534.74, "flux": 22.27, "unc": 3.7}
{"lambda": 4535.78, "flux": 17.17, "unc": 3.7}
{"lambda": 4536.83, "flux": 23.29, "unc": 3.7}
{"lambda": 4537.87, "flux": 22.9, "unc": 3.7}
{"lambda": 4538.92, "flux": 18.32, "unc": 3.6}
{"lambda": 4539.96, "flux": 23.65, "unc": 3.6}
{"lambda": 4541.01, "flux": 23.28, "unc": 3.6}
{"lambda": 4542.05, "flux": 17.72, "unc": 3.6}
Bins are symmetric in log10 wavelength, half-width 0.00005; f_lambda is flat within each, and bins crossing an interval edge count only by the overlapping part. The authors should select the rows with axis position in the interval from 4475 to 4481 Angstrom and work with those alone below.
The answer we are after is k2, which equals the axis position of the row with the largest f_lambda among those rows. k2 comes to 4477.67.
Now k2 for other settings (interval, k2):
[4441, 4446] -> 4445.83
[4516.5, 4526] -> 4520.15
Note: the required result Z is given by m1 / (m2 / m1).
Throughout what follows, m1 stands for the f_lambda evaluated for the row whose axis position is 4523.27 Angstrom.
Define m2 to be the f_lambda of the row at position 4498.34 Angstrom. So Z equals 26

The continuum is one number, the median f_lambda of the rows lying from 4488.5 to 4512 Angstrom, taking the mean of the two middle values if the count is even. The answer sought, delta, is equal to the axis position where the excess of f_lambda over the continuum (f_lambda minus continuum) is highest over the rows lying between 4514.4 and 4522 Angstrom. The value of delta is 4520.15 Angstrom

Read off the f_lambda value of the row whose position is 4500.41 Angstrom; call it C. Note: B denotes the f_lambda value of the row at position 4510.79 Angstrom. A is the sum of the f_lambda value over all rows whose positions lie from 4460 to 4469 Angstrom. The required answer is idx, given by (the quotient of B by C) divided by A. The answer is 0.0047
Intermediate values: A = 179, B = 17.66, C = 21.21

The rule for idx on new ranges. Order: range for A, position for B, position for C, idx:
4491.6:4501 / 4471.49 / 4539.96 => 0.0049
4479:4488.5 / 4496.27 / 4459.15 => 0.0042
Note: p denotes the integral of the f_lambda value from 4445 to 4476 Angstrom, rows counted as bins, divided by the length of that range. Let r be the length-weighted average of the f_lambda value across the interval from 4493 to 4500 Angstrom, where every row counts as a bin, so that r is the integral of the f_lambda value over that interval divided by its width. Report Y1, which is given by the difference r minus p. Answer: -1.1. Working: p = 19.8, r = 18.7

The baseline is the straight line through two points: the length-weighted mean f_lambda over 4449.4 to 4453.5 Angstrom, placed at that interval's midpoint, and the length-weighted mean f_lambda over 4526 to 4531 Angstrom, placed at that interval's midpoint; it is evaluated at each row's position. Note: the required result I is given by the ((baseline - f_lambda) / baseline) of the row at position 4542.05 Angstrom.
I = 0.0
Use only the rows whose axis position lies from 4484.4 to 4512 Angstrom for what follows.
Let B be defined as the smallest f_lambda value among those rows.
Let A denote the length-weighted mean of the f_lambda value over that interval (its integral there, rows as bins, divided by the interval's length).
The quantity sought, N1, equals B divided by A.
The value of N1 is 0.62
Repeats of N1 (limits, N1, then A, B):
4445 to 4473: 0.73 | 19.6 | 14.42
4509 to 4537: 0.68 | 19.7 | 13.28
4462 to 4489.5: 0.72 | 20.7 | 14.93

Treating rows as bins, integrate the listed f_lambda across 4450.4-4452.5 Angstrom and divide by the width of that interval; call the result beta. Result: 17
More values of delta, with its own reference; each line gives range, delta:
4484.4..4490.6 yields 4485.93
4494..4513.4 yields 4504.56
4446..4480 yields 4477.67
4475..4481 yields 4477.67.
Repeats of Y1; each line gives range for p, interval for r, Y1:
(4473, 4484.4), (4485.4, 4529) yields -2.2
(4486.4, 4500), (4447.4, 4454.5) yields 0.6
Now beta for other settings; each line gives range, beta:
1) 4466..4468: 17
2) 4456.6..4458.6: 17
